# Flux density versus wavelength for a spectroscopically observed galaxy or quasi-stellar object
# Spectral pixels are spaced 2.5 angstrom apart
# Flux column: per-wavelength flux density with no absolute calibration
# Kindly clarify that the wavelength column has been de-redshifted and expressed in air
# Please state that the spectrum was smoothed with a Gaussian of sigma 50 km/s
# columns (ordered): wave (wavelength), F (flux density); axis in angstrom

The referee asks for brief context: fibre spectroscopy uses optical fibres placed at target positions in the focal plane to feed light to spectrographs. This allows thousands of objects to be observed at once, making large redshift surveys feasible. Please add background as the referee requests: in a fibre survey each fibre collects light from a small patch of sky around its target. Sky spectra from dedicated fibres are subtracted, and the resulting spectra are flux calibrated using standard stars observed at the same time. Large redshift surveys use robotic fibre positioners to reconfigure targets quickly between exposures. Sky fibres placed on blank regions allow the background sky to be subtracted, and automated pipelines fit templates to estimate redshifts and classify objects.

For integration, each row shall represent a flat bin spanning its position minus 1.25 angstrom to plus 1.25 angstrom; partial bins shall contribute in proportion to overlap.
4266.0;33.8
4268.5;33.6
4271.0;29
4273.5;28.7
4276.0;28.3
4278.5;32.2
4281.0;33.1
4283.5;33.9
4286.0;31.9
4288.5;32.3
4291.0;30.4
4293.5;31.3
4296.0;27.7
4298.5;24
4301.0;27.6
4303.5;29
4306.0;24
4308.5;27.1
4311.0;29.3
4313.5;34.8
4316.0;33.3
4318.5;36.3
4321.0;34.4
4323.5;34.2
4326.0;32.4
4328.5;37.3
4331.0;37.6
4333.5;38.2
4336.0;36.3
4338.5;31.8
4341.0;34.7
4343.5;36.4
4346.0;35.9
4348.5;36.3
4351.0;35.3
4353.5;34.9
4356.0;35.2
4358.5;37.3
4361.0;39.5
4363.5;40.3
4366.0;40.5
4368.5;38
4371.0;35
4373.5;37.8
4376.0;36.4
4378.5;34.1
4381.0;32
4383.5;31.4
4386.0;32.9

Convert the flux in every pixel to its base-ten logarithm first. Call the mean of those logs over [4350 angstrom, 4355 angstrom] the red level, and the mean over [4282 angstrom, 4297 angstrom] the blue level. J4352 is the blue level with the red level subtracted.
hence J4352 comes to -0.05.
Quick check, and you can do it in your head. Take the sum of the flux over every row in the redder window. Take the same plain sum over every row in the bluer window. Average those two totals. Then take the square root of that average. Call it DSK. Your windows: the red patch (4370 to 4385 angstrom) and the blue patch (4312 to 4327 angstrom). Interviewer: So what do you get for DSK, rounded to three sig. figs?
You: 14.4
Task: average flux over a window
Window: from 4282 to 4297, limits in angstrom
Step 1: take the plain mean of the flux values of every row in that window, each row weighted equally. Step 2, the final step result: 31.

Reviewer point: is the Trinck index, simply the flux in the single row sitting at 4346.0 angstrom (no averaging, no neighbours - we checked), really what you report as 35.9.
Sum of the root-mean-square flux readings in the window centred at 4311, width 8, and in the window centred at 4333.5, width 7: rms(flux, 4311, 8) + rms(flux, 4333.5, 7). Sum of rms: 68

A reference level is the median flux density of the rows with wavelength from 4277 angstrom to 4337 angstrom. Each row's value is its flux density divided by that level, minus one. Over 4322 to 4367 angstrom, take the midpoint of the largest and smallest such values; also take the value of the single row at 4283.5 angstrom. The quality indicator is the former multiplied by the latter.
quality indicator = 0.006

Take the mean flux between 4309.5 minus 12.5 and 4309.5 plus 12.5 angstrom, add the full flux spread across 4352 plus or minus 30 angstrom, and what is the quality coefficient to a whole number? 39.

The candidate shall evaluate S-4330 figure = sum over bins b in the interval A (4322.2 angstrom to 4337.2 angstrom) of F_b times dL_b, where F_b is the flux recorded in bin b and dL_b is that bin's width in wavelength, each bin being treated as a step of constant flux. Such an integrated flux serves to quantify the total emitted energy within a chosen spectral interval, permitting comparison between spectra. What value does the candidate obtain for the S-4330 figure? 540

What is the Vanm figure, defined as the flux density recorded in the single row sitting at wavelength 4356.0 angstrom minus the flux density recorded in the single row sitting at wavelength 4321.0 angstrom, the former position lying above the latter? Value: 0.8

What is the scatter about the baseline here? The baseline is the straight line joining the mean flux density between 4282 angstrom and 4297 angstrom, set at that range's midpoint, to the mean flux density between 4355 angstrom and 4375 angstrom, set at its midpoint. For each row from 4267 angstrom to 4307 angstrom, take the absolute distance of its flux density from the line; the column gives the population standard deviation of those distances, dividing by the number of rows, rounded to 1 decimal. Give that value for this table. 2.4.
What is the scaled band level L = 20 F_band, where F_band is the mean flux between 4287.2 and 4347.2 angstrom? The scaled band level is 647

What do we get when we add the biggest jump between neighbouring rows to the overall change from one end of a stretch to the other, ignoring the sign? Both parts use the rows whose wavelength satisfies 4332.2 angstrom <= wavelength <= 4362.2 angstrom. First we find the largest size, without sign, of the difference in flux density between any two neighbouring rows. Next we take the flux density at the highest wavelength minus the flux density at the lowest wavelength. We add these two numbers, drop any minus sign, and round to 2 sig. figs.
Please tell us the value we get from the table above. 5.8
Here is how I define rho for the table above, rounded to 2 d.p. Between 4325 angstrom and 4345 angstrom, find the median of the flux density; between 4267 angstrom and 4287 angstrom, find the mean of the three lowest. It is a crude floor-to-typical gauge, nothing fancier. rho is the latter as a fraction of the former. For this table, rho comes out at 0.79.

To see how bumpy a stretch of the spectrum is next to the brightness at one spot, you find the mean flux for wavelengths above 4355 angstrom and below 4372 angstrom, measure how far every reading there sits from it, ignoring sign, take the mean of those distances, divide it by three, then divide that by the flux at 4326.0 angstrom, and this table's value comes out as 0.019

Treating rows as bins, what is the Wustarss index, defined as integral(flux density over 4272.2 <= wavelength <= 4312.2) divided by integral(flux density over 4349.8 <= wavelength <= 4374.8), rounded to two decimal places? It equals 1.26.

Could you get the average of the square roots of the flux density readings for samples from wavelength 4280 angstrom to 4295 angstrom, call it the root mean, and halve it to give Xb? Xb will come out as 2.83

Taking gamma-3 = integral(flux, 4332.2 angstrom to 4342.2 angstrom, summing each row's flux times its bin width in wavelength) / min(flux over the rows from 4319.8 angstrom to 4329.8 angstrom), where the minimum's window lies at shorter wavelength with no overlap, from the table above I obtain 10.9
